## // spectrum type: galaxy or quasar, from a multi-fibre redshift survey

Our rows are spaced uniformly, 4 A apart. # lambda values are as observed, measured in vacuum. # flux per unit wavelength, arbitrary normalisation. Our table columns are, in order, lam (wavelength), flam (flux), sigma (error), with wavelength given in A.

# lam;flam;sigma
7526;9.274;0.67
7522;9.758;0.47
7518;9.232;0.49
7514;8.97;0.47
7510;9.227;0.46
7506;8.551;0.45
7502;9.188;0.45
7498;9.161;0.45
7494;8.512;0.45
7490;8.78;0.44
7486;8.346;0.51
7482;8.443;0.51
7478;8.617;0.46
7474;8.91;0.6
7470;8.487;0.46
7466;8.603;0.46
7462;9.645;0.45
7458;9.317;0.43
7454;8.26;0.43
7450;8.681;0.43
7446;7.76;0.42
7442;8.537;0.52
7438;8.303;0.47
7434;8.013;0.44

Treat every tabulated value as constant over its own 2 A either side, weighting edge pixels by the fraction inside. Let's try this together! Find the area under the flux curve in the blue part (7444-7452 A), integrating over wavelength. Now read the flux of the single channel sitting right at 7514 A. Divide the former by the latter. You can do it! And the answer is 7.33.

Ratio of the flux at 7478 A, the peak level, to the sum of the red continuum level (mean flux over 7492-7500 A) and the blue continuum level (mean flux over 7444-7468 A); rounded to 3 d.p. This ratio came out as 0.491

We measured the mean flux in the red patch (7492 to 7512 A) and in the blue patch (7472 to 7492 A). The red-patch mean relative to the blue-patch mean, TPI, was 1.04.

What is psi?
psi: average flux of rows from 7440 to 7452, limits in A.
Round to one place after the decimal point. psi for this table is 8.3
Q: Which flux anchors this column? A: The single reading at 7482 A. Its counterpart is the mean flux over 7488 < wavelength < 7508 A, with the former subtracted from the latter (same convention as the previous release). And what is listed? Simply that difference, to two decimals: 0.40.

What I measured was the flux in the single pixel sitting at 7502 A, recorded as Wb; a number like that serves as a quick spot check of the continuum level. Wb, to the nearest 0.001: 9.188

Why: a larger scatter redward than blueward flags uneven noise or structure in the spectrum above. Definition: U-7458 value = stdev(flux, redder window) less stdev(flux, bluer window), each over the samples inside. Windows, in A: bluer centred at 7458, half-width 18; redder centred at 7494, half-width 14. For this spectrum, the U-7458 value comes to -0.21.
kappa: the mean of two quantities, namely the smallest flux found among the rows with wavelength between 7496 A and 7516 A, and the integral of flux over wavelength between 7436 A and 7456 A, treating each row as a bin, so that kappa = 87.4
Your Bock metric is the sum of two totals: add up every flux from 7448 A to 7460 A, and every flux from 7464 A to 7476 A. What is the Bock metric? 52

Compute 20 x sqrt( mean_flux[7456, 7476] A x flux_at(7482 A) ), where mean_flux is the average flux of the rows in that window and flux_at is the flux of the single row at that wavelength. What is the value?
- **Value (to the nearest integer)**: 174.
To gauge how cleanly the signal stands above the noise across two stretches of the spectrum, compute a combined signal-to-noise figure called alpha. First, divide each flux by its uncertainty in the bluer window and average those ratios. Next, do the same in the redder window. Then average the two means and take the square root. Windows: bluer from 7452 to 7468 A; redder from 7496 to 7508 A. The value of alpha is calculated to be 4.48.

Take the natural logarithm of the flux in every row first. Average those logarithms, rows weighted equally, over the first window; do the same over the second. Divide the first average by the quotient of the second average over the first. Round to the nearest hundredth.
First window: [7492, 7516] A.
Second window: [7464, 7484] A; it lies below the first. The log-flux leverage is 2.23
